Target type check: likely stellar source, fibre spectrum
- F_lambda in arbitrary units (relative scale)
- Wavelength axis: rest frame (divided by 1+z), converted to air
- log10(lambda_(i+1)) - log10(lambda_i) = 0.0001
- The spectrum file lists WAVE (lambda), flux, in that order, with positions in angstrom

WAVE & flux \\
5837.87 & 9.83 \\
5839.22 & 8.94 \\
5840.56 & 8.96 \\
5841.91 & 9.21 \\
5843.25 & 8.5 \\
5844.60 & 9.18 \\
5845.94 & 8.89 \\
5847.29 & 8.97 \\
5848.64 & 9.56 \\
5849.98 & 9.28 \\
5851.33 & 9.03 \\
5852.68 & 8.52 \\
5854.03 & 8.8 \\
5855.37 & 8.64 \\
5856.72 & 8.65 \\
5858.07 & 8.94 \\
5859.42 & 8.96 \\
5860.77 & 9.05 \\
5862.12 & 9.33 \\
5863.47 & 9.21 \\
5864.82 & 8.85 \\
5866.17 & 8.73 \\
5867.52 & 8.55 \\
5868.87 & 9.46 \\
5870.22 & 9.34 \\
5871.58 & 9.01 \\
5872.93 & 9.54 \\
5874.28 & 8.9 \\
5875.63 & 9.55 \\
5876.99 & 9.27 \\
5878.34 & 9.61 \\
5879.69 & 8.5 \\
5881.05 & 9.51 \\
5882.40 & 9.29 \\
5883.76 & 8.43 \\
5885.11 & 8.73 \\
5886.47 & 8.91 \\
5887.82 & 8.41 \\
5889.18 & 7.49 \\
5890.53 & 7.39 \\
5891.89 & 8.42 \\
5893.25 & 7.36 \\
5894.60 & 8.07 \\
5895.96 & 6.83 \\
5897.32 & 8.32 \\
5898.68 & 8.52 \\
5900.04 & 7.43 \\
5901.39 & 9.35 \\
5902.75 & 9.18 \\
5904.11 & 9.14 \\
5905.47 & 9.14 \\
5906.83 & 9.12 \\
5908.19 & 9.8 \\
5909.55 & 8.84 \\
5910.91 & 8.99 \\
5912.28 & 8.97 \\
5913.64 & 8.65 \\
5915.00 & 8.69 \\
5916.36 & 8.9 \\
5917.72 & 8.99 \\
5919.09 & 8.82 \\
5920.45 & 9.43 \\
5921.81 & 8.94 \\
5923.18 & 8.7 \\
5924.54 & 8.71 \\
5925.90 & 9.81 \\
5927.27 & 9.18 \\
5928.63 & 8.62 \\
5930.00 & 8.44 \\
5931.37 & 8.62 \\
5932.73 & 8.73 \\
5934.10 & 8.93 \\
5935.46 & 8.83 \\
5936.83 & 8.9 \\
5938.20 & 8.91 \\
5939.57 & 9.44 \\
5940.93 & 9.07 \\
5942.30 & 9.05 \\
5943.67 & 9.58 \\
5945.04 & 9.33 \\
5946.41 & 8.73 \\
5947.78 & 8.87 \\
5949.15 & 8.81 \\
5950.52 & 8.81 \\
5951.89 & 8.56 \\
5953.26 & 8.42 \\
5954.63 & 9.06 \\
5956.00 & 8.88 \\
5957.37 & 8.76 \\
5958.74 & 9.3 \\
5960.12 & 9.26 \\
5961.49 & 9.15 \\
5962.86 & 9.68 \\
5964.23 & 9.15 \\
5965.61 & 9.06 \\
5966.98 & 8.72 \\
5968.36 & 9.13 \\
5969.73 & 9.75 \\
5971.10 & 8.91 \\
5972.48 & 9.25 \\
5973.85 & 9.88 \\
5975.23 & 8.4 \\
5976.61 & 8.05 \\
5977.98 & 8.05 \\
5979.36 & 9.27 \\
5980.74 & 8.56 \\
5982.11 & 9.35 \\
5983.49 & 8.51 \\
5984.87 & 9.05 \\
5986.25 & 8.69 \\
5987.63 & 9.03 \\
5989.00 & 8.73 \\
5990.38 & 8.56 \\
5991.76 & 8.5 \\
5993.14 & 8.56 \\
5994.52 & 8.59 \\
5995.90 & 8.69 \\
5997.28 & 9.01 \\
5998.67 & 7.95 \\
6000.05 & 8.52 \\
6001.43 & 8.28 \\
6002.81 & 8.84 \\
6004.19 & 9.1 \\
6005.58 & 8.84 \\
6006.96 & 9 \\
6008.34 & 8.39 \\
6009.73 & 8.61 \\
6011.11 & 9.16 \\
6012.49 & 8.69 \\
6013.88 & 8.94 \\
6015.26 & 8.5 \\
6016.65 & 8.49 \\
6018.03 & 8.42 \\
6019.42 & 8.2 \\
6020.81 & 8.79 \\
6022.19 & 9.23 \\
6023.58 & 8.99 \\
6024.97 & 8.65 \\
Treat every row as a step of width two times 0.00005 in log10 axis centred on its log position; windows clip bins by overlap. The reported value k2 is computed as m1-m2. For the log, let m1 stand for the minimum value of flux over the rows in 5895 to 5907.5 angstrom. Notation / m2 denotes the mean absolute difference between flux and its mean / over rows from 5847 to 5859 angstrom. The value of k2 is 6.58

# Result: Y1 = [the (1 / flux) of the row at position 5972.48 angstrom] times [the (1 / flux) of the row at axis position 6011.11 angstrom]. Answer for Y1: 0.0118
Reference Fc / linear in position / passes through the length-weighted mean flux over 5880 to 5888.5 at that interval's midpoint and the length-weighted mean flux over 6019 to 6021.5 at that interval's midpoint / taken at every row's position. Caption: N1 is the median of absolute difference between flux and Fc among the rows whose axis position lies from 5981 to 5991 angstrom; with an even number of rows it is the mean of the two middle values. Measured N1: 0.1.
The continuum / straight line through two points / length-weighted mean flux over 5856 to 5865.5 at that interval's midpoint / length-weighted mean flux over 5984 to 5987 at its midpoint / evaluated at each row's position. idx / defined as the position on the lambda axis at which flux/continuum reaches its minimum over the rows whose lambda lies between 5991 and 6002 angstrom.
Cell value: 5998.67 angstrom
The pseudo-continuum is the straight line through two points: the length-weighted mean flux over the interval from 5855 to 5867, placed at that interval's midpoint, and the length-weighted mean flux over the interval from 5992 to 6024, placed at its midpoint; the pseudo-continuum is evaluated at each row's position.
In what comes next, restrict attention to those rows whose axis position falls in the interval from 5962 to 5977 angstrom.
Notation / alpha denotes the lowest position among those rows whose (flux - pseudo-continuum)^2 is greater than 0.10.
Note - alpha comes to 5962.86 angstrom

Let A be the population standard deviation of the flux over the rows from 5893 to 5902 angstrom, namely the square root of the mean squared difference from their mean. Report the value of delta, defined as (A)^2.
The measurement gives 0.615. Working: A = 0.78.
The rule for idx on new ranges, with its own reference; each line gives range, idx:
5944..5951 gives 5946.41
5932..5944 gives 5932.73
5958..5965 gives 5961.49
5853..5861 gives 5855.37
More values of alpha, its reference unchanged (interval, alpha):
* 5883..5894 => 5883.76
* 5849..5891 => 5849.98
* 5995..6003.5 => 5998.67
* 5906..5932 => 5908.19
